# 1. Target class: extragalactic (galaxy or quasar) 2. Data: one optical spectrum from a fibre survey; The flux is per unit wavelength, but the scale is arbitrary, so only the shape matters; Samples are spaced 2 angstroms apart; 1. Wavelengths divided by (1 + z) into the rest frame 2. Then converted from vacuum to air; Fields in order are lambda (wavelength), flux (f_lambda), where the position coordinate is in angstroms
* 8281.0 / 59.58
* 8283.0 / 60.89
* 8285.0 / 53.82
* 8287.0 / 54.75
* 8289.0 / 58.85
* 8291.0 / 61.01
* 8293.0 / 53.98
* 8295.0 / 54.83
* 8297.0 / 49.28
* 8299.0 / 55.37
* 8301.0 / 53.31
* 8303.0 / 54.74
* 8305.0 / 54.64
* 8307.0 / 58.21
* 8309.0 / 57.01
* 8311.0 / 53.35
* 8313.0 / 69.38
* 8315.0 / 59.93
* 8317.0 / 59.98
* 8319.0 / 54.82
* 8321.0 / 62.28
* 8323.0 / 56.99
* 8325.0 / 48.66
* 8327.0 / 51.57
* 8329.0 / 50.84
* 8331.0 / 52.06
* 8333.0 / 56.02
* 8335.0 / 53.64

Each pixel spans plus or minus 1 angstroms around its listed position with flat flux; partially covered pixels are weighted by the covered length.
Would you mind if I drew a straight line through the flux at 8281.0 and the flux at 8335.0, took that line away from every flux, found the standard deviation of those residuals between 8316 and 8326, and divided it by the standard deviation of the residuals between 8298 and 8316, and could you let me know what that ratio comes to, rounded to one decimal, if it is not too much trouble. 0.9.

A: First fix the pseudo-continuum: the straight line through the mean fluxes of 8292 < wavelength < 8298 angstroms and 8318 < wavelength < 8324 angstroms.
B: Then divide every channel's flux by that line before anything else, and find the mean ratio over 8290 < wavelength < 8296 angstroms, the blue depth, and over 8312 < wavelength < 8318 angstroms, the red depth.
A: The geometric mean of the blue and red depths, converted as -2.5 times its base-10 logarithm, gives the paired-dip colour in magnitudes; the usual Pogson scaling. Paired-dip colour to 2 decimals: -0.10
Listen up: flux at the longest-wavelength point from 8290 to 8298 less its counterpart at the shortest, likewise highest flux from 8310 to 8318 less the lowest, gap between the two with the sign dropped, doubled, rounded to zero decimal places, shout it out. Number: 56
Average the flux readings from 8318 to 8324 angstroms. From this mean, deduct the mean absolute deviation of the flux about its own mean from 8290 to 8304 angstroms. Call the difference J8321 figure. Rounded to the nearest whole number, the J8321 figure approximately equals 56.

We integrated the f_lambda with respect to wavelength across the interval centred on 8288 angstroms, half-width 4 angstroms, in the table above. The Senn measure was 457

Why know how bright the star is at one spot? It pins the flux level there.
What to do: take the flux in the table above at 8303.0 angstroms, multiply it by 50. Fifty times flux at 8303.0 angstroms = 2737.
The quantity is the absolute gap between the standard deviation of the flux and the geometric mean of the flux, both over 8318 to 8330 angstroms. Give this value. 49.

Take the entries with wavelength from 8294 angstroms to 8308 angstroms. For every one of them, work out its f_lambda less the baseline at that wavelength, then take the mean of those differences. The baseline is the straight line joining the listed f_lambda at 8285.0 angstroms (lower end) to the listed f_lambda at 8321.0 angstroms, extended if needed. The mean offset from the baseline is -3.2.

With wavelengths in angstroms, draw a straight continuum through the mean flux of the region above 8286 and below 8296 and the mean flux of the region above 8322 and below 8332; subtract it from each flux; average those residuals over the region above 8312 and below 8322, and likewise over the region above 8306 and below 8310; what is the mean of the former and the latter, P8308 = 6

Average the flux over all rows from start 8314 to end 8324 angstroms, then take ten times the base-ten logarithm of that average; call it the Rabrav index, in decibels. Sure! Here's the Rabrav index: 17.7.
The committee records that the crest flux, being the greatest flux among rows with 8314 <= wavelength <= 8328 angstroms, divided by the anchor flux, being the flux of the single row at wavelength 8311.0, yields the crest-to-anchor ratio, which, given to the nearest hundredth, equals 1.17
